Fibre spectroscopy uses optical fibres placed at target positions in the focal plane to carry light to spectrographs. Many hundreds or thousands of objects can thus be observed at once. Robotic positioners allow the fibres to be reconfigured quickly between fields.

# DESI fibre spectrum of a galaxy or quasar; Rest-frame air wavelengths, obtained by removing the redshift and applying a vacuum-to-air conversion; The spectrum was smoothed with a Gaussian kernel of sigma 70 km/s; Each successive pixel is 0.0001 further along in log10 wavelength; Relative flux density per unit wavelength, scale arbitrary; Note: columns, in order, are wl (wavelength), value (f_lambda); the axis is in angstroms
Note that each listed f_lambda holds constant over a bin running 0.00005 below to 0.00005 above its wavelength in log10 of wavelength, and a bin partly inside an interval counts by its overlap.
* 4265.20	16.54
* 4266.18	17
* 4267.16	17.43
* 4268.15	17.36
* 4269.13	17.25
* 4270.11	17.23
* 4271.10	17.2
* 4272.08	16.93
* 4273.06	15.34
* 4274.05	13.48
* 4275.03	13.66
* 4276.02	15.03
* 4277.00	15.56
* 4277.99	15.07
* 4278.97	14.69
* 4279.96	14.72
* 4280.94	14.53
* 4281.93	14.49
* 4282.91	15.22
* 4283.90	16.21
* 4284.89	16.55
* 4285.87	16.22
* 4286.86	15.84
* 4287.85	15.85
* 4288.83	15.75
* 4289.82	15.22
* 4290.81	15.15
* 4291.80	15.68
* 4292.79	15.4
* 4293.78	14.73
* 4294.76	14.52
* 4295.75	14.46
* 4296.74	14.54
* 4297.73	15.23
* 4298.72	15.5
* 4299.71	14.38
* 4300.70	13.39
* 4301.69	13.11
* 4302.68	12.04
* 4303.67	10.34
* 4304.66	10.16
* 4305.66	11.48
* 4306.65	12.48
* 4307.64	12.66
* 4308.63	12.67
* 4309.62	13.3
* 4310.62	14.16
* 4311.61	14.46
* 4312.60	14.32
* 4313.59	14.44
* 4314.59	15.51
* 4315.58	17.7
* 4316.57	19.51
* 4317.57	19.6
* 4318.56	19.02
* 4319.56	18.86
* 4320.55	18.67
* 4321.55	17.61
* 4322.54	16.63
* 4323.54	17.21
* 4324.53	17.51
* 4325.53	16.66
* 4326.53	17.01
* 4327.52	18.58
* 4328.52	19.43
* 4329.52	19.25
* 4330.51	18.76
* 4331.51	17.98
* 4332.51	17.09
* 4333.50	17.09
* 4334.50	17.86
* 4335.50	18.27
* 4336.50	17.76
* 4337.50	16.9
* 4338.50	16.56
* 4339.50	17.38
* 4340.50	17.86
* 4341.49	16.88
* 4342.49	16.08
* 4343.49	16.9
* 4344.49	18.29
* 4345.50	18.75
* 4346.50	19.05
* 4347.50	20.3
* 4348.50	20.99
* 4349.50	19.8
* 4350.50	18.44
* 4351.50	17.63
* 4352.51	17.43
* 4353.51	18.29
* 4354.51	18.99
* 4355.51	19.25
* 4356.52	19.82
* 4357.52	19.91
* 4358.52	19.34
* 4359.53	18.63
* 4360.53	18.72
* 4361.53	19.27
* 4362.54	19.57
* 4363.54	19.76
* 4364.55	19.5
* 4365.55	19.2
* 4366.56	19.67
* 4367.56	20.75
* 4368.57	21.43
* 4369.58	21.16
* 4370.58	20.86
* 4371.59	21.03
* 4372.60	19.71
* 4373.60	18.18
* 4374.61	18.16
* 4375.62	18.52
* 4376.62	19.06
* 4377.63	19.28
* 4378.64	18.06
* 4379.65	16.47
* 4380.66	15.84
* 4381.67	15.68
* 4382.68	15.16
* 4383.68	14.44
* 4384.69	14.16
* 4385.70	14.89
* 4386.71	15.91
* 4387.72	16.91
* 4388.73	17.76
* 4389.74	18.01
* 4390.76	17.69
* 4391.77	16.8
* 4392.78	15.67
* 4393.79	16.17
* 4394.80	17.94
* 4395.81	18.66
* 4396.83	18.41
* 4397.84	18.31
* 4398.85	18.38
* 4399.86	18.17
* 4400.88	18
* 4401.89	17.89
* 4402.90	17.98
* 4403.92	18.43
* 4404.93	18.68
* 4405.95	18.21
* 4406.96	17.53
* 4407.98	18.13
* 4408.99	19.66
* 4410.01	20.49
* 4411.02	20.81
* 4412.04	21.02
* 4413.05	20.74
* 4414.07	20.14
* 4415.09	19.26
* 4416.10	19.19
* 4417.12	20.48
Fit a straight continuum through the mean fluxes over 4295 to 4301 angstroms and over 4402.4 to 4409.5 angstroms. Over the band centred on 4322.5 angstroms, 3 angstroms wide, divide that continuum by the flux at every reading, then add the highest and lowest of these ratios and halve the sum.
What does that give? 0.90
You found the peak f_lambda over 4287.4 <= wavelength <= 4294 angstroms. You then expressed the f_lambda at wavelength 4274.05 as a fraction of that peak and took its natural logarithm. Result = -0.16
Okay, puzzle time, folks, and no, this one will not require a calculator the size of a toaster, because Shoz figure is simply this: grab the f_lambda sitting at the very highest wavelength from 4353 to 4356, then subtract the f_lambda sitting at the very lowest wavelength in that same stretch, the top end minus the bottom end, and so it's 1.0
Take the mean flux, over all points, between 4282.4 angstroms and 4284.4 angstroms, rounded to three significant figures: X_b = 15.7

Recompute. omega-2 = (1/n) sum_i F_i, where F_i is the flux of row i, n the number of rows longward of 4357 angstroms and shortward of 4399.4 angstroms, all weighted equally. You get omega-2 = 18.2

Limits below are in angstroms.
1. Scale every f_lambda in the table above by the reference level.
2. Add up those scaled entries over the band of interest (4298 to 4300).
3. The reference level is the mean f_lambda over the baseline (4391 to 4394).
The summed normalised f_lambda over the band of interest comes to 1.8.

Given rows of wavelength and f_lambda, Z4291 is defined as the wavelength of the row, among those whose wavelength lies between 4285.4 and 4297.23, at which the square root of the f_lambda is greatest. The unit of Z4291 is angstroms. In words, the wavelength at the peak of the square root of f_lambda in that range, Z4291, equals 4285.87 angstroms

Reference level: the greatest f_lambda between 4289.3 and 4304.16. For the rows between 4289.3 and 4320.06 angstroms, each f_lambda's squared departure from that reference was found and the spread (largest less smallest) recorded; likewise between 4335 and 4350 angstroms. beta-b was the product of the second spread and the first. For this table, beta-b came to 854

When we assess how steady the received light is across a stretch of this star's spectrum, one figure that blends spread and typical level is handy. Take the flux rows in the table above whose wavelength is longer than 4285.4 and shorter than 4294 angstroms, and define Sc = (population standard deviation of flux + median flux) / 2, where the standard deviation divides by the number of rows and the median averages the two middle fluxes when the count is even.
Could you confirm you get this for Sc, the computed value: 8.1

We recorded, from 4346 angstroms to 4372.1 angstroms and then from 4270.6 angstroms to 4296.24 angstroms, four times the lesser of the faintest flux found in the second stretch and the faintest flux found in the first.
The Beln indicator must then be 54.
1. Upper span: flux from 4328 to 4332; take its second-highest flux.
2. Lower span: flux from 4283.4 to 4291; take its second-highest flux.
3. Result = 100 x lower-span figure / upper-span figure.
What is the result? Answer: 84.3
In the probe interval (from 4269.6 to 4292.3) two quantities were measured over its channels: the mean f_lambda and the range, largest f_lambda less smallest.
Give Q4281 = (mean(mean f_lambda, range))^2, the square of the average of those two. 92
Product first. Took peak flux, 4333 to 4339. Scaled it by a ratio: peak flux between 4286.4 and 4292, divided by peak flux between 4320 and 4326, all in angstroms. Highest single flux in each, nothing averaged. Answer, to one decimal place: 15.5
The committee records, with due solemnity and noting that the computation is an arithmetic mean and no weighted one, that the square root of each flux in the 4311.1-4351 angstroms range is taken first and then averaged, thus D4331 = 4.21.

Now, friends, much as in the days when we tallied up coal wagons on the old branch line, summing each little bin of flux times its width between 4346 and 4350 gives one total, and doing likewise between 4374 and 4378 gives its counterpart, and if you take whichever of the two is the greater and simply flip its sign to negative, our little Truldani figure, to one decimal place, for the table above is -80.2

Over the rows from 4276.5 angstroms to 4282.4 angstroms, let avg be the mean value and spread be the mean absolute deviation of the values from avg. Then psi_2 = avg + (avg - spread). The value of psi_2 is 29.4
